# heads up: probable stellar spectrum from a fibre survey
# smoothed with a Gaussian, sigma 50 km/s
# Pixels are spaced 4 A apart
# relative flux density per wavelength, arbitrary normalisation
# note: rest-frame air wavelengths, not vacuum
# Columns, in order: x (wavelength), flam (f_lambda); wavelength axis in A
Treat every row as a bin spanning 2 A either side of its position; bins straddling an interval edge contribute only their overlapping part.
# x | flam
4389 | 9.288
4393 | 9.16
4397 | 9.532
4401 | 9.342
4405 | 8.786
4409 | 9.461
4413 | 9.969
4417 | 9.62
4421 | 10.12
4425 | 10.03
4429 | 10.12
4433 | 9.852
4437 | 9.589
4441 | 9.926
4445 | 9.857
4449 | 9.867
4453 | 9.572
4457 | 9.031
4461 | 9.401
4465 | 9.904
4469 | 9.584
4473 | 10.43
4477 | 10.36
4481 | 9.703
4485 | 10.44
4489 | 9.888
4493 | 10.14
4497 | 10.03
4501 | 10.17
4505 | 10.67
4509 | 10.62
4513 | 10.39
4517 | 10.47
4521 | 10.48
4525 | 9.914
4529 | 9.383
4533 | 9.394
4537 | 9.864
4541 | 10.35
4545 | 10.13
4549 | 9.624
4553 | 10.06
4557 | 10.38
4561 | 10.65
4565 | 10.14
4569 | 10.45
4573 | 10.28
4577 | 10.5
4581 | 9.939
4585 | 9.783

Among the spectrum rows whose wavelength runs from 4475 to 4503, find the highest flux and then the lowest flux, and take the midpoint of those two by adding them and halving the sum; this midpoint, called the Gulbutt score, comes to 10.1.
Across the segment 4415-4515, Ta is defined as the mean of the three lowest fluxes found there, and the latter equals 9.33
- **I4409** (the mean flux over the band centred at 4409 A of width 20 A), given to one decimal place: 9.4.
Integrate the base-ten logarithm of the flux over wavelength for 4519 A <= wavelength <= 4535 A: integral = 15.8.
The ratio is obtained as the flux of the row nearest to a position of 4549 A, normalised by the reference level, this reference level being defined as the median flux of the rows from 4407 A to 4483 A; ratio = 0.98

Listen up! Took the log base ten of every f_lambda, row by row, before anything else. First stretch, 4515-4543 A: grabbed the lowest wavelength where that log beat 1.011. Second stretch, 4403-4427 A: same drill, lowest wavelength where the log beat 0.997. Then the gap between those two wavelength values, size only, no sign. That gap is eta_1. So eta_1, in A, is 104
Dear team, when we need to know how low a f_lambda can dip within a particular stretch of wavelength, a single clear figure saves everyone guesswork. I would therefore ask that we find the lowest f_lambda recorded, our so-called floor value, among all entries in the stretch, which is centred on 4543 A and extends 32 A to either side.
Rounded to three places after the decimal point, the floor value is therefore 9.383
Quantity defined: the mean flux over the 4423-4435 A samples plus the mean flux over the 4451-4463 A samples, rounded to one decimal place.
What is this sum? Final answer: 19.3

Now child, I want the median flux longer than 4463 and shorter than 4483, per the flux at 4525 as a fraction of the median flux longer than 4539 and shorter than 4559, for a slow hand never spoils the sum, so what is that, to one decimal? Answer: 10.1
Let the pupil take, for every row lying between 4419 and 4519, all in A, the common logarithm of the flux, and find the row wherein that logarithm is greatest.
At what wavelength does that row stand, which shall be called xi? 4505 A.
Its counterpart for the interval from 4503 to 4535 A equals 4505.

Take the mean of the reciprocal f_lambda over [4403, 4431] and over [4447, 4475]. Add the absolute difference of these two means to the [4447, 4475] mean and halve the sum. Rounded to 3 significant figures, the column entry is 0.0519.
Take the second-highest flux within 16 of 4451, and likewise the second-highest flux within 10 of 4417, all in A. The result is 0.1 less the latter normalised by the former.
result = -0.913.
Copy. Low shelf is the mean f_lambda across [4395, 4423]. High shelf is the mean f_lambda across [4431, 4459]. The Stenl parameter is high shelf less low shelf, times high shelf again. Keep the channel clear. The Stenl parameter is 1.2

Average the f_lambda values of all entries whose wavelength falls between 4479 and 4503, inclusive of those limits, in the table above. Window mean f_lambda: 10.1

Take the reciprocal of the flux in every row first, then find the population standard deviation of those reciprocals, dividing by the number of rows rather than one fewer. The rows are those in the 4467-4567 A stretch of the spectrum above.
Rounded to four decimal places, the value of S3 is 0.0037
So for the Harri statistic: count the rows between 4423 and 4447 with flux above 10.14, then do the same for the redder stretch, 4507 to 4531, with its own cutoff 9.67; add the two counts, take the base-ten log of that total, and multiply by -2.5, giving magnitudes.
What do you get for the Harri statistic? -1.75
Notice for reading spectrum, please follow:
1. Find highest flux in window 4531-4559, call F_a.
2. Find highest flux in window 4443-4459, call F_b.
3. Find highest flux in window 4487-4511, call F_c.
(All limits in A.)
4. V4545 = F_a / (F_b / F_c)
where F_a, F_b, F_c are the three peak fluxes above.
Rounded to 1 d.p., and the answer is 11.2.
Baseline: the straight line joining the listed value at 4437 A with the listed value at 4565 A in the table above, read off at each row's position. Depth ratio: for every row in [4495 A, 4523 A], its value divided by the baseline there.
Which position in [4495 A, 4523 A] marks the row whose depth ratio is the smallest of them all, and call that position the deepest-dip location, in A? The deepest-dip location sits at 4497 A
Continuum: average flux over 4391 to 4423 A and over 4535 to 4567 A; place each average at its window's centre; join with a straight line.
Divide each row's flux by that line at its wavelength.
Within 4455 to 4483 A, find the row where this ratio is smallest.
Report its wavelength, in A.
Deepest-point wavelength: 4457 A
